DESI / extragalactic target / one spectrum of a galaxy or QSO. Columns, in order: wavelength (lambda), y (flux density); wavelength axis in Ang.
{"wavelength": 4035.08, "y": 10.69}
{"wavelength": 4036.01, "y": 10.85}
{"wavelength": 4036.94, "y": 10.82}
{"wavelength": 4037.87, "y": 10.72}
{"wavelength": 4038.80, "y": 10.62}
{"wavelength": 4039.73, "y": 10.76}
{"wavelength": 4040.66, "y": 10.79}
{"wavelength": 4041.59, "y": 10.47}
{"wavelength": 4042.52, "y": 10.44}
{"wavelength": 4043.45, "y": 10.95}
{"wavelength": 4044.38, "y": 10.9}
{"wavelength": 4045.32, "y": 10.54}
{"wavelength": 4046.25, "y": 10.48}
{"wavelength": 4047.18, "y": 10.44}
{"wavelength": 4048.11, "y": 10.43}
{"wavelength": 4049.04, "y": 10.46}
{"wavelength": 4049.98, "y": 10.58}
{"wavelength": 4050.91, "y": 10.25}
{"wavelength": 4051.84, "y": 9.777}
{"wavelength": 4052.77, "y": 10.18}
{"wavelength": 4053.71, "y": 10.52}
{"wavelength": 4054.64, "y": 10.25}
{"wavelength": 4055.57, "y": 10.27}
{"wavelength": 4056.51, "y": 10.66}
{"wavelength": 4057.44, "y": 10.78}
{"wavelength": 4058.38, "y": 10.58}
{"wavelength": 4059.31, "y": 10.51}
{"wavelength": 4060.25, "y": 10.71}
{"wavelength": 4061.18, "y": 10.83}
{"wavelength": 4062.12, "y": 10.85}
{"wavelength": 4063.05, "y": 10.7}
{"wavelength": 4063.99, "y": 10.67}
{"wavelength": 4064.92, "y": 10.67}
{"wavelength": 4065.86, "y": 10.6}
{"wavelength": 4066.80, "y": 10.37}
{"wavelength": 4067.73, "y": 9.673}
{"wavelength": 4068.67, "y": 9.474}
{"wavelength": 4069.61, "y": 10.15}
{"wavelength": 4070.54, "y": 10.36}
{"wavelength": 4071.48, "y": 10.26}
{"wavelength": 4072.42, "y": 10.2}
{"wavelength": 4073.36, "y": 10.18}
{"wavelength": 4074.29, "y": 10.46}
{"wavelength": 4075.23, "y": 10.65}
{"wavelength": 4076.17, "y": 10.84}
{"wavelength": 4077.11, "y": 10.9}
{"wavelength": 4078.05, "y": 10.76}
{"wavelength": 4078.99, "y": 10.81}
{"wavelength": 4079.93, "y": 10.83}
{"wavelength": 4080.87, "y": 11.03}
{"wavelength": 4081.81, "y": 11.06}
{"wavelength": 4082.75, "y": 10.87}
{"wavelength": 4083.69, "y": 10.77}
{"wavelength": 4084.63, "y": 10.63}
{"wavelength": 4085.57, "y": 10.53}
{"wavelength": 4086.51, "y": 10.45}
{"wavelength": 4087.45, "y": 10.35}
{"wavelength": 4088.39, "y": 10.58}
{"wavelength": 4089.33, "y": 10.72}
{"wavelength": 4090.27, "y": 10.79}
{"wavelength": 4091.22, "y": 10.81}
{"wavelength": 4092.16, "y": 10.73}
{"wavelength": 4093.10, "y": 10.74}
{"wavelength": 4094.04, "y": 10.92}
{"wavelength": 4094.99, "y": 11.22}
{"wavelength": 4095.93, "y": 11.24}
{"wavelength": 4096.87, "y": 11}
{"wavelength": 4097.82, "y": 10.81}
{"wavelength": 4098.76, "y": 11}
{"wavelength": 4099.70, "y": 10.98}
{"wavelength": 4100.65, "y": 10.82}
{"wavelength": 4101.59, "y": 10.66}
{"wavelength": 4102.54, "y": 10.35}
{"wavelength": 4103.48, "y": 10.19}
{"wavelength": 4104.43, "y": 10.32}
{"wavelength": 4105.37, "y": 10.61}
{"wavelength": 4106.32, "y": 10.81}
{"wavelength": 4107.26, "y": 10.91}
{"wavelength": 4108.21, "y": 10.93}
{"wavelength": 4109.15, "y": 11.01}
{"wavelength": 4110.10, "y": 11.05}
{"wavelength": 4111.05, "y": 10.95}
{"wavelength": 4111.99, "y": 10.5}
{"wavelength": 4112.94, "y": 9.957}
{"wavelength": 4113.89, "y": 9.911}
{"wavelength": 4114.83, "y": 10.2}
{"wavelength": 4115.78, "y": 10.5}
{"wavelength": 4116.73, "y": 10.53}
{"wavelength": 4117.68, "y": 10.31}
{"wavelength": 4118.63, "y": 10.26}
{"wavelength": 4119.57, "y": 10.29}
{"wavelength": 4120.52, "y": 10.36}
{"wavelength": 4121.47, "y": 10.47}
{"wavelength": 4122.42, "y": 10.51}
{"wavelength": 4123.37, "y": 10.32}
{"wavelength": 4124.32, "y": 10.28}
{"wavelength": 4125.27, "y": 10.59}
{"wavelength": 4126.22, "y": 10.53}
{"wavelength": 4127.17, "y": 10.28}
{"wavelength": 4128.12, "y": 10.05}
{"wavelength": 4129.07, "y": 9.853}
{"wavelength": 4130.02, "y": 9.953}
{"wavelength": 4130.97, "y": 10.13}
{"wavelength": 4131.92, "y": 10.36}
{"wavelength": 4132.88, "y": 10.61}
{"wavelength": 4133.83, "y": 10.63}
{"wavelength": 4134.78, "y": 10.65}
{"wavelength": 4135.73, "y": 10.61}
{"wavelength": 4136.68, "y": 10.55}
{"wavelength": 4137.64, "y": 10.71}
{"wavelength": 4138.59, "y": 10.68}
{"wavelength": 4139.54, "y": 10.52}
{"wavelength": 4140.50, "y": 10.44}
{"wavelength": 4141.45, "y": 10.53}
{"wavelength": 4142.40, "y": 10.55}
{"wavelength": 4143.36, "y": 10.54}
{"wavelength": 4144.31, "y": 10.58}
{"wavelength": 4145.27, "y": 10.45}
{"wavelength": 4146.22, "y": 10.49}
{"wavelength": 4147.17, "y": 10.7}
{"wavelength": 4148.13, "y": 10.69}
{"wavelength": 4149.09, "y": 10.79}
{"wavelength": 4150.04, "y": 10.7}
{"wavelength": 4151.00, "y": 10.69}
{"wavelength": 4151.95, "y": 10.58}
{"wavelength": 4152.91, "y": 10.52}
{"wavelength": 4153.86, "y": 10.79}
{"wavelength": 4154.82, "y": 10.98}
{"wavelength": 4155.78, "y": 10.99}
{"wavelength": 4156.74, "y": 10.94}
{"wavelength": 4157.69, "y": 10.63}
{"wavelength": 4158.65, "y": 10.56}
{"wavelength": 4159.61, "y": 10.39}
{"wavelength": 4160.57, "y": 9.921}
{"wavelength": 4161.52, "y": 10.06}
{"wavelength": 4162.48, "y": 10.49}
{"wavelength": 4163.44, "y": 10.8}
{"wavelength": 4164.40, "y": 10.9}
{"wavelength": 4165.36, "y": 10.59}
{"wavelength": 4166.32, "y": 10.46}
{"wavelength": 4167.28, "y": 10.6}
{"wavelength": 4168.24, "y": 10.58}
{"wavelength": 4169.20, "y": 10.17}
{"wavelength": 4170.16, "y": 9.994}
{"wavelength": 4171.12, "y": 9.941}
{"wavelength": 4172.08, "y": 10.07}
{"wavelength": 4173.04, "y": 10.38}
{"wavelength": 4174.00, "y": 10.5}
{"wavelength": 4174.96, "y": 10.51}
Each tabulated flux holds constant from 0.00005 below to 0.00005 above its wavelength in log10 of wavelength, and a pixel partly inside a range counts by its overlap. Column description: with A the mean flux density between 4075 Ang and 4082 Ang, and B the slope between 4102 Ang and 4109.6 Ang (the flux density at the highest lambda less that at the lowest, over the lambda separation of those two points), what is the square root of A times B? 1.0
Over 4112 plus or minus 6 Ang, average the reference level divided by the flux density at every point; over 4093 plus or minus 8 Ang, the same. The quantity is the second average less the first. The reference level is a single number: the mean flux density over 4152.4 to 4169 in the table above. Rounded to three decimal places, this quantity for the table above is -0.022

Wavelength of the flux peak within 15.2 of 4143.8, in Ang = 4155.78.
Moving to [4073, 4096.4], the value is 4095.93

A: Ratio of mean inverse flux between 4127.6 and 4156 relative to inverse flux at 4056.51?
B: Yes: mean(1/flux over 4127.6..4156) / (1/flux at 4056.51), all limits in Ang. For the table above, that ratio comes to 1.01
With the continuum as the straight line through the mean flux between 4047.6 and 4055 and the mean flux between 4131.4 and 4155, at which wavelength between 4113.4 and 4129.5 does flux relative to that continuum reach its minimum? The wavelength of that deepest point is 4129.07 Ang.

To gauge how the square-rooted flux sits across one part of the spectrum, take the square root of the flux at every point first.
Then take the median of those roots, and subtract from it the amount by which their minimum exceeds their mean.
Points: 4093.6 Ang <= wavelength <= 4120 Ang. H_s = 3.39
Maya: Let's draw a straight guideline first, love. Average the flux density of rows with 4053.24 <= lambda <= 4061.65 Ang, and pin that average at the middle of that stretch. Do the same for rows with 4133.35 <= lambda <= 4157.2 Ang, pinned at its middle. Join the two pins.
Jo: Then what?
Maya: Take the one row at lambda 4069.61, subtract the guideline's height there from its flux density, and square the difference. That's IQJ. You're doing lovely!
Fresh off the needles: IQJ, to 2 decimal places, 0.18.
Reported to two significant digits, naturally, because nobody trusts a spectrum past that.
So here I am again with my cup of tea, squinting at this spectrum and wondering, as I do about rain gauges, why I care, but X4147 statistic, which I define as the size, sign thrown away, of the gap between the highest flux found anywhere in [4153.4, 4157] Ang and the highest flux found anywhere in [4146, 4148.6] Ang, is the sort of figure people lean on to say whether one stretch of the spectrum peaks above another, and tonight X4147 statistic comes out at 0.29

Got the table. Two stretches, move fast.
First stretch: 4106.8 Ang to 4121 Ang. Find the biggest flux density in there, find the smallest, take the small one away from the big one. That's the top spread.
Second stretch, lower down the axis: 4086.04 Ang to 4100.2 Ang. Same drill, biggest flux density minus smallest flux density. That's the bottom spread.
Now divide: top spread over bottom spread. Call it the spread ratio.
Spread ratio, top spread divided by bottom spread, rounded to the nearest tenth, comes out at 1.3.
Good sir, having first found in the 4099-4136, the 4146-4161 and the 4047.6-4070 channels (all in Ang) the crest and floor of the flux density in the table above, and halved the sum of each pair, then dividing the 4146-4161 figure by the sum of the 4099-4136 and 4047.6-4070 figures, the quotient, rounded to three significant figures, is 0.507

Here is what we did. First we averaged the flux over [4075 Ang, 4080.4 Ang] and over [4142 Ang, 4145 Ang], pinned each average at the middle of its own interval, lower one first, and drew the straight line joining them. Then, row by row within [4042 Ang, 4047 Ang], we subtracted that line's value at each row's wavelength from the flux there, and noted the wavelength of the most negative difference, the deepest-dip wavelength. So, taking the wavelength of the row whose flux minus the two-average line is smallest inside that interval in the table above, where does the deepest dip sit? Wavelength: 4042.52 Ang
